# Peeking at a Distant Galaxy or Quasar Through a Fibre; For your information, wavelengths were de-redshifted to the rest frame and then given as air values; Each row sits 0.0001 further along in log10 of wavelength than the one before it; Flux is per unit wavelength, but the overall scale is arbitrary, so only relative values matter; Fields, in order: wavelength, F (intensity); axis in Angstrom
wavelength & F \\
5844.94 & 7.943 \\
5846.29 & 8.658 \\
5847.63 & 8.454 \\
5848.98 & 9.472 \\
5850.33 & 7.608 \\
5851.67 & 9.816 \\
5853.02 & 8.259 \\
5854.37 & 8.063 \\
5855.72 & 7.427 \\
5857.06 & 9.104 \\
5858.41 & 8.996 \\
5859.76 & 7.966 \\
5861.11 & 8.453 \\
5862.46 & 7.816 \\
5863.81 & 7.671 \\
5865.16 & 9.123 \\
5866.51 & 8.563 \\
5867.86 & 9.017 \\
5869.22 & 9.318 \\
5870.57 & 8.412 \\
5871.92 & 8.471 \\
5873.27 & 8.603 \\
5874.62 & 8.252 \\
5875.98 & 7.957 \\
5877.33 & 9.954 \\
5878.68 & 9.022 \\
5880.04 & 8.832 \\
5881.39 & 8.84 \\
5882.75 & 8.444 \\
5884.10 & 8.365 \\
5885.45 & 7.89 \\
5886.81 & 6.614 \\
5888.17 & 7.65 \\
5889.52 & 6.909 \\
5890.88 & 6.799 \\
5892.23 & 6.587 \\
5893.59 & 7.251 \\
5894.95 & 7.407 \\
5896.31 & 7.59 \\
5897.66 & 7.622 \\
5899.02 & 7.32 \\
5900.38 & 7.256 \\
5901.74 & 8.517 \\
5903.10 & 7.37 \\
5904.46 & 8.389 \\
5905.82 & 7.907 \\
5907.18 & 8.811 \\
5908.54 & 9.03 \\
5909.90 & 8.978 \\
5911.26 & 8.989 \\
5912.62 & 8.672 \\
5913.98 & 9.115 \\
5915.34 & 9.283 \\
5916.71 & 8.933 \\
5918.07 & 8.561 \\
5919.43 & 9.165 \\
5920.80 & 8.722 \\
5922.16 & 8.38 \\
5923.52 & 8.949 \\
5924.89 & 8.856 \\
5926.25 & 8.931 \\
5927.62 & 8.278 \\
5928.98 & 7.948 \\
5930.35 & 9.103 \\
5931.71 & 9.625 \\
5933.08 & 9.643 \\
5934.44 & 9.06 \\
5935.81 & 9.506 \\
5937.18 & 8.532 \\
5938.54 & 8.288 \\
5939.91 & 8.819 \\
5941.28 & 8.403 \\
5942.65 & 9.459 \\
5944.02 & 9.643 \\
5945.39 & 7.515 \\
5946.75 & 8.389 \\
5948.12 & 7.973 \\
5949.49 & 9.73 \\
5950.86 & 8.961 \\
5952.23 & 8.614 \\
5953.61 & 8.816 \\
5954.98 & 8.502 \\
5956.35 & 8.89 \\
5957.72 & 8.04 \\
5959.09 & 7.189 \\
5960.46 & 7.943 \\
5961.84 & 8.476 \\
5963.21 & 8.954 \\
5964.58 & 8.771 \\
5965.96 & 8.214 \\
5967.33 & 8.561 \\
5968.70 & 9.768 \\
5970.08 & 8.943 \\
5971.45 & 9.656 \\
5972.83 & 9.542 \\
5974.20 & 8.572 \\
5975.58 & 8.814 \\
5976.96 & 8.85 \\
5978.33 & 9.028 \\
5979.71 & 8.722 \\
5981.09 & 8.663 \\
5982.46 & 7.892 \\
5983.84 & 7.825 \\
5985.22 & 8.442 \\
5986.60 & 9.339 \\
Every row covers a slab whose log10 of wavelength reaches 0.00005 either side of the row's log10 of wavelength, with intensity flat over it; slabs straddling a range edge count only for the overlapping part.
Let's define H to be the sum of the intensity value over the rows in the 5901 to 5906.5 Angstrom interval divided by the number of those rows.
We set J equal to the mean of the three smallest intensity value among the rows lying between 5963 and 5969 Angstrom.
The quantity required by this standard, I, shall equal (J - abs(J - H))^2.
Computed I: 65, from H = 8.0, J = 8.5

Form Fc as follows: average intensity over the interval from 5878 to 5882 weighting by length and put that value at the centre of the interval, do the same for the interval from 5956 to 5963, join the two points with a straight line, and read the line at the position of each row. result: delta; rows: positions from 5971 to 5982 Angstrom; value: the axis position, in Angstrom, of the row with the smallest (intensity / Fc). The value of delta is 5974.20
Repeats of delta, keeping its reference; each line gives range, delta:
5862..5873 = 5863.81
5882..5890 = 5886.81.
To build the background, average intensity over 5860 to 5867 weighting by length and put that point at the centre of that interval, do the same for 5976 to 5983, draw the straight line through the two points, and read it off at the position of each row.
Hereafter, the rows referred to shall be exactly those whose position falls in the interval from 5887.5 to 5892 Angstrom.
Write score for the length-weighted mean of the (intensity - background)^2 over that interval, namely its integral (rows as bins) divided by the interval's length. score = 1.9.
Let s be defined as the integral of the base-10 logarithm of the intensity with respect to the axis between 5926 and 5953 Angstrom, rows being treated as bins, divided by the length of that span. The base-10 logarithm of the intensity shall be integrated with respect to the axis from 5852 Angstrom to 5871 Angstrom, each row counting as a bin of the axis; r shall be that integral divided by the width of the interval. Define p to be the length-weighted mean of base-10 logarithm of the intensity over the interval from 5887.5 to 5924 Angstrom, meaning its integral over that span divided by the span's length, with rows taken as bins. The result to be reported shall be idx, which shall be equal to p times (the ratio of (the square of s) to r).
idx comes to 0.87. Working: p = 0.909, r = 0.926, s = 0.944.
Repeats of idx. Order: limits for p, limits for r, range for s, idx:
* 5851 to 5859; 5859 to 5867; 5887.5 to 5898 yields 0.75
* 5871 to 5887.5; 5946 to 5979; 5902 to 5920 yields 0.87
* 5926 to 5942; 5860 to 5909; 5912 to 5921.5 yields 0.94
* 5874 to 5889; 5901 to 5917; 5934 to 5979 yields 0.87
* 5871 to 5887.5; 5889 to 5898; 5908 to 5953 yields 0.97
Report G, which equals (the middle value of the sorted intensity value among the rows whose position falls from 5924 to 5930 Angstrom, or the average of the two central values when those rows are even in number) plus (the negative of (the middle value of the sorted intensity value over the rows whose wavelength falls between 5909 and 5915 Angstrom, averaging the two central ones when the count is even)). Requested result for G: -0.4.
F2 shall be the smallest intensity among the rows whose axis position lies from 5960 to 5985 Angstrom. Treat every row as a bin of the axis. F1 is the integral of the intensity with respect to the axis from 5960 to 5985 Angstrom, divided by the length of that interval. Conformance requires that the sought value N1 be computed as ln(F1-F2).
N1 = -0.10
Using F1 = 8.73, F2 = 7.825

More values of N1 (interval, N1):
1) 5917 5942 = -0.13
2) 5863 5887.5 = 0.64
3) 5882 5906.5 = -0.04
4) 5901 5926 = 0.29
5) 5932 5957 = 0.27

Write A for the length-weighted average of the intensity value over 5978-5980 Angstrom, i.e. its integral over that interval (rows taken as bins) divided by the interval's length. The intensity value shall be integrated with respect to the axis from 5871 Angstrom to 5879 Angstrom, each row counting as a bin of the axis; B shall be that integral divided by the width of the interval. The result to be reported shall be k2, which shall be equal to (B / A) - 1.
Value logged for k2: -0.02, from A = 8.86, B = 8.69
